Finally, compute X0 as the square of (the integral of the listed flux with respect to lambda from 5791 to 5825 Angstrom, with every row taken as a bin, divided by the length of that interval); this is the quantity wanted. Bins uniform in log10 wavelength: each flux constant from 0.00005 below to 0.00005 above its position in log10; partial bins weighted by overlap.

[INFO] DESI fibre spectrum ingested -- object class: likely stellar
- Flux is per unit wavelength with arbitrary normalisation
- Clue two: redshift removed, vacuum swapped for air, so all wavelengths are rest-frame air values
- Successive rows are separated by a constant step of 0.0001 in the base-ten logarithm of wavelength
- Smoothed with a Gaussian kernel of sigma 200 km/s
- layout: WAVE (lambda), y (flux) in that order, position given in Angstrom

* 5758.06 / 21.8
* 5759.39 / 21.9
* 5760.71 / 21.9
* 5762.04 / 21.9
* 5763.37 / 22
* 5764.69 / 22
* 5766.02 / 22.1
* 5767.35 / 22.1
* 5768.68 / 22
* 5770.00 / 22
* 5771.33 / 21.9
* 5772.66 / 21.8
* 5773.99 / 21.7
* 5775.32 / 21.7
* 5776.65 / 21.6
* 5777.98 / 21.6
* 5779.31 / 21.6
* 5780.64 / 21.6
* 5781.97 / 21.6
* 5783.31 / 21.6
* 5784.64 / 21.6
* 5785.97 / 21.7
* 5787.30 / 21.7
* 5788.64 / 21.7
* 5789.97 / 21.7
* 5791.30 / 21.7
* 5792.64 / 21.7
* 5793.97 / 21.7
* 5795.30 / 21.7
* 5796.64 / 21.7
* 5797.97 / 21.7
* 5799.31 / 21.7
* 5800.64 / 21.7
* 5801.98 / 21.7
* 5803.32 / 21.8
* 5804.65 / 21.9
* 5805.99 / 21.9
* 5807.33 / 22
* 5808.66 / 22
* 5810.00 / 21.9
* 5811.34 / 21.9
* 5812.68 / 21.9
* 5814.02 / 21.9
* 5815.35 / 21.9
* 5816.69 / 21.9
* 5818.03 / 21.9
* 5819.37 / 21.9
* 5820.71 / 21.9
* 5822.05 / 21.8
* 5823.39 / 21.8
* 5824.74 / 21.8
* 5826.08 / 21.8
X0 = 476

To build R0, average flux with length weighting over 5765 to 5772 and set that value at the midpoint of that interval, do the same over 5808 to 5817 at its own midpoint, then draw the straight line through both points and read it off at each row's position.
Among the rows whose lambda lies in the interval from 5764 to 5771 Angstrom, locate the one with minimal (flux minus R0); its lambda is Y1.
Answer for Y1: 5764.69 Angstrom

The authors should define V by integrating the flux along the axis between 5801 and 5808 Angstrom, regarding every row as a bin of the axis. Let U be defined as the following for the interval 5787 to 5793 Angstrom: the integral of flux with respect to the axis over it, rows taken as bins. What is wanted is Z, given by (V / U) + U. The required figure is 131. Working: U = 130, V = 153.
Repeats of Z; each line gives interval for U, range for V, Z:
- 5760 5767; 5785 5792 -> 155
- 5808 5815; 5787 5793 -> 154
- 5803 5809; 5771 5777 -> 133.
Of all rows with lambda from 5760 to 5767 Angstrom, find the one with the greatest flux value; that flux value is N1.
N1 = 22.1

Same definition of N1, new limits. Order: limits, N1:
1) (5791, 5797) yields 21.7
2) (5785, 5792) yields 21.7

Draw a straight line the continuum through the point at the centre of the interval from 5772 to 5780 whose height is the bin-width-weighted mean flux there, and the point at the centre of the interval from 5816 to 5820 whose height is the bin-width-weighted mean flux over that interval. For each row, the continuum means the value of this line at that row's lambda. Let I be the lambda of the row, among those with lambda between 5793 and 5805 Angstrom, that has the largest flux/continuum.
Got 5804.65 Angstrom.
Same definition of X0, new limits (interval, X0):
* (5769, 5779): 474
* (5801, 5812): 478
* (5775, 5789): 468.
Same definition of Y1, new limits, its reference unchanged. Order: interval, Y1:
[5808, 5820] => 5810.00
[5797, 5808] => 5797.97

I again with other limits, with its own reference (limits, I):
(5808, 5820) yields 5808.66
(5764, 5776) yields 5766.02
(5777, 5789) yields 5785.97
